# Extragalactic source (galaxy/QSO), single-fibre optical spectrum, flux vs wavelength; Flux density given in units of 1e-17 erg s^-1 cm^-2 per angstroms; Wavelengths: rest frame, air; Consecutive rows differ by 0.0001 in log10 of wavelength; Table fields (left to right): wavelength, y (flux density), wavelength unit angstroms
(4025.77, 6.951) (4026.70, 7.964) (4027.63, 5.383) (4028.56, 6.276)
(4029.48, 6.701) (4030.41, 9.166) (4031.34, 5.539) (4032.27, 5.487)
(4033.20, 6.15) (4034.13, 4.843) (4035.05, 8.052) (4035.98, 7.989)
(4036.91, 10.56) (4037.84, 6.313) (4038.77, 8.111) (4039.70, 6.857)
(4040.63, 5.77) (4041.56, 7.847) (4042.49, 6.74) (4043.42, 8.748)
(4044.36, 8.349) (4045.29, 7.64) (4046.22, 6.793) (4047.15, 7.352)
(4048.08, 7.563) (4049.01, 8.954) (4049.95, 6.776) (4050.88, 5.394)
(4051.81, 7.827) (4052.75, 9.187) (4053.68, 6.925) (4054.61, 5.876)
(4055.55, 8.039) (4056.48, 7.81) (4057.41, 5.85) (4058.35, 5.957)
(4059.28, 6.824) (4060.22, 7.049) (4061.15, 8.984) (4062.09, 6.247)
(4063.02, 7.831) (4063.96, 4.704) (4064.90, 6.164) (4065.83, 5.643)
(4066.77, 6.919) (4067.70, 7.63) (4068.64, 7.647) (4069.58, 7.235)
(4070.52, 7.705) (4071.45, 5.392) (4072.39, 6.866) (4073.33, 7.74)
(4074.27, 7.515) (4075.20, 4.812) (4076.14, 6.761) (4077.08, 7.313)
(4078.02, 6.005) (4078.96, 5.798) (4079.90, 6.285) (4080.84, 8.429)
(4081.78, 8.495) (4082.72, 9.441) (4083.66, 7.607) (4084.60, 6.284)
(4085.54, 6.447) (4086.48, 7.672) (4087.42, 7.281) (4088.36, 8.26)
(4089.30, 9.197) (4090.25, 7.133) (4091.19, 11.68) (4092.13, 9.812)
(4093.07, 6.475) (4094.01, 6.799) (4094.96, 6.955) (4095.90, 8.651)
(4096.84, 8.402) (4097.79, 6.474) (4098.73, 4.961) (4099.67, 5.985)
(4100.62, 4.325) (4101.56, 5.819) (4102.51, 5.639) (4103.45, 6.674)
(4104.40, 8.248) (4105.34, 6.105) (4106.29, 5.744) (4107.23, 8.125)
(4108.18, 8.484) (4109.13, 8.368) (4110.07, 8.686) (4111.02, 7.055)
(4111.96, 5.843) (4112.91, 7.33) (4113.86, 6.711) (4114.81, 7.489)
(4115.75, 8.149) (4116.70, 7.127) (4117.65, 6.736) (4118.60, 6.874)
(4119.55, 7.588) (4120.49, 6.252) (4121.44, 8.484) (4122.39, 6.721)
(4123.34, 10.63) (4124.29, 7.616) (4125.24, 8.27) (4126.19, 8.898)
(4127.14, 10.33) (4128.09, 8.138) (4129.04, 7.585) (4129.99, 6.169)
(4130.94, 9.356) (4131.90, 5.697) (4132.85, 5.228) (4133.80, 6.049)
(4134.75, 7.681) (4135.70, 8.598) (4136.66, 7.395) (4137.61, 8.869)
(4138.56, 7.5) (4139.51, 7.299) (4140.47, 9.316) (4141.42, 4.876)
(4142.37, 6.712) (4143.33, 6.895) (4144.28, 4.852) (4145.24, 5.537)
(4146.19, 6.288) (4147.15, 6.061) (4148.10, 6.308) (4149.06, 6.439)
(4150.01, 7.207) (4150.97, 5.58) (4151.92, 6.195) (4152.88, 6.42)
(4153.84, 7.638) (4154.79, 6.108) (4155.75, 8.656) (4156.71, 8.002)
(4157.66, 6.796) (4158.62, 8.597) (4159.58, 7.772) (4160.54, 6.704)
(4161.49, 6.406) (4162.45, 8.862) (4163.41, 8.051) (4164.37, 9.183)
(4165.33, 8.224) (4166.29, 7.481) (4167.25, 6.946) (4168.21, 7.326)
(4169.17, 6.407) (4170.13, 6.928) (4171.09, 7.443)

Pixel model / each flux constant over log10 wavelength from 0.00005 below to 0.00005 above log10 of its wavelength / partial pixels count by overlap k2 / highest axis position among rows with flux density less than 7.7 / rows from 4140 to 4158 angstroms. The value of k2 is 4157.66 angstroms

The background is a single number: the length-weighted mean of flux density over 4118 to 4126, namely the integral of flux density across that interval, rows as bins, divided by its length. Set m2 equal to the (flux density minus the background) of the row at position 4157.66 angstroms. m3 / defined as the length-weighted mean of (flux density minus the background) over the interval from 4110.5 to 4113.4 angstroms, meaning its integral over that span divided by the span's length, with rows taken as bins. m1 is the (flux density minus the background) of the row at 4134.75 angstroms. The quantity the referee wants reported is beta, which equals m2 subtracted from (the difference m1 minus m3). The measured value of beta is 1.9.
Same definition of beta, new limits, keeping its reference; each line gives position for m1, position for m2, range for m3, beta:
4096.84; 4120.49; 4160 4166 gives 2.1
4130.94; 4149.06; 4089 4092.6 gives 1.3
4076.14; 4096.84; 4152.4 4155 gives -0.6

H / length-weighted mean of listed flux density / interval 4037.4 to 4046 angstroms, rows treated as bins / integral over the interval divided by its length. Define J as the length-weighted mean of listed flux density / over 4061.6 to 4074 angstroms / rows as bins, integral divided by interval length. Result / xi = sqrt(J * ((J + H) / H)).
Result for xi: 3.60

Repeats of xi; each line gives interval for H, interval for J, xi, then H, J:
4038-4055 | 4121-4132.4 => 4.14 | 7.4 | 8.15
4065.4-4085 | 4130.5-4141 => 3.95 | 7.0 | 7.52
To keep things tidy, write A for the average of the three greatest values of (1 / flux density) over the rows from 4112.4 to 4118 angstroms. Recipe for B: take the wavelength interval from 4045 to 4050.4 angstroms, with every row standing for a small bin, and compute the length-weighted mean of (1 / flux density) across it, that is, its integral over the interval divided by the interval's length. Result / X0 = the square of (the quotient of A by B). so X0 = 1.2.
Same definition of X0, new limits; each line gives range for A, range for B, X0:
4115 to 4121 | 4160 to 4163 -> 1.2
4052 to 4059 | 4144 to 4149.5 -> 1.0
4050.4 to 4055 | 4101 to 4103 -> 0.9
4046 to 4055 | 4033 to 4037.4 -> 1.4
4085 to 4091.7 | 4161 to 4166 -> 1.3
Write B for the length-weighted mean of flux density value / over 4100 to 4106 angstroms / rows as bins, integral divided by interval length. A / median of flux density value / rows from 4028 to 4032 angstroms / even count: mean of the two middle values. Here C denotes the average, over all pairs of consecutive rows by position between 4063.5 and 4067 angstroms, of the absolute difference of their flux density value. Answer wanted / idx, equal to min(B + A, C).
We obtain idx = 1.09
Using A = 6.5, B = 6.1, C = 1.1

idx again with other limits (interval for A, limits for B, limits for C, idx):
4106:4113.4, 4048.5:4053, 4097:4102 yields 1.42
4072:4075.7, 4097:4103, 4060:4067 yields 1.81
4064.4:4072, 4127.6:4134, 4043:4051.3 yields 0.96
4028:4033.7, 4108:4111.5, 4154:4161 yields 1.35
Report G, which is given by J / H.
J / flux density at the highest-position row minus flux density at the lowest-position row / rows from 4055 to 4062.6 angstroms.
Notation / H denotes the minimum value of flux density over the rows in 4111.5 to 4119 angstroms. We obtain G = -0.31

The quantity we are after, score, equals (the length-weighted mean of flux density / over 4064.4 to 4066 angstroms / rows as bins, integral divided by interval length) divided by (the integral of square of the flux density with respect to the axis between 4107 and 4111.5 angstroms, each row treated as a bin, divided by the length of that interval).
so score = 0.089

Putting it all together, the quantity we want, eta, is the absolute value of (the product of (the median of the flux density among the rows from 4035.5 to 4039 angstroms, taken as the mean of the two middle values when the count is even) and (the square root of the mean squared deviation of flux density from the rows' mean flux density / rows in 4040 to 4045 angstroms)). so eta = 8.8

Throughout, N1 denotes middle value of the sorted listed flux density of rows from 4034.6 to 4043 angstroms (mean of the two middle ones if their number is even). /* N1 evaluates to 7.8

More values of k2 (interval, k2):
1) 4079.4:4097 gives 4094.96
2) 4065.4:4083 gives 4079.90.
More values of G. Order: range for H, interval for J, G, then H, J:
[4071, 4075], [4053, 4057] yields 0.16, 5.392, 1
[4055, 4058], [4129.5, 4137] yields 0.21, 5.85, 1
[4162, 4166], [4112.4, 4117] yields -0.03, 8.051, 0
